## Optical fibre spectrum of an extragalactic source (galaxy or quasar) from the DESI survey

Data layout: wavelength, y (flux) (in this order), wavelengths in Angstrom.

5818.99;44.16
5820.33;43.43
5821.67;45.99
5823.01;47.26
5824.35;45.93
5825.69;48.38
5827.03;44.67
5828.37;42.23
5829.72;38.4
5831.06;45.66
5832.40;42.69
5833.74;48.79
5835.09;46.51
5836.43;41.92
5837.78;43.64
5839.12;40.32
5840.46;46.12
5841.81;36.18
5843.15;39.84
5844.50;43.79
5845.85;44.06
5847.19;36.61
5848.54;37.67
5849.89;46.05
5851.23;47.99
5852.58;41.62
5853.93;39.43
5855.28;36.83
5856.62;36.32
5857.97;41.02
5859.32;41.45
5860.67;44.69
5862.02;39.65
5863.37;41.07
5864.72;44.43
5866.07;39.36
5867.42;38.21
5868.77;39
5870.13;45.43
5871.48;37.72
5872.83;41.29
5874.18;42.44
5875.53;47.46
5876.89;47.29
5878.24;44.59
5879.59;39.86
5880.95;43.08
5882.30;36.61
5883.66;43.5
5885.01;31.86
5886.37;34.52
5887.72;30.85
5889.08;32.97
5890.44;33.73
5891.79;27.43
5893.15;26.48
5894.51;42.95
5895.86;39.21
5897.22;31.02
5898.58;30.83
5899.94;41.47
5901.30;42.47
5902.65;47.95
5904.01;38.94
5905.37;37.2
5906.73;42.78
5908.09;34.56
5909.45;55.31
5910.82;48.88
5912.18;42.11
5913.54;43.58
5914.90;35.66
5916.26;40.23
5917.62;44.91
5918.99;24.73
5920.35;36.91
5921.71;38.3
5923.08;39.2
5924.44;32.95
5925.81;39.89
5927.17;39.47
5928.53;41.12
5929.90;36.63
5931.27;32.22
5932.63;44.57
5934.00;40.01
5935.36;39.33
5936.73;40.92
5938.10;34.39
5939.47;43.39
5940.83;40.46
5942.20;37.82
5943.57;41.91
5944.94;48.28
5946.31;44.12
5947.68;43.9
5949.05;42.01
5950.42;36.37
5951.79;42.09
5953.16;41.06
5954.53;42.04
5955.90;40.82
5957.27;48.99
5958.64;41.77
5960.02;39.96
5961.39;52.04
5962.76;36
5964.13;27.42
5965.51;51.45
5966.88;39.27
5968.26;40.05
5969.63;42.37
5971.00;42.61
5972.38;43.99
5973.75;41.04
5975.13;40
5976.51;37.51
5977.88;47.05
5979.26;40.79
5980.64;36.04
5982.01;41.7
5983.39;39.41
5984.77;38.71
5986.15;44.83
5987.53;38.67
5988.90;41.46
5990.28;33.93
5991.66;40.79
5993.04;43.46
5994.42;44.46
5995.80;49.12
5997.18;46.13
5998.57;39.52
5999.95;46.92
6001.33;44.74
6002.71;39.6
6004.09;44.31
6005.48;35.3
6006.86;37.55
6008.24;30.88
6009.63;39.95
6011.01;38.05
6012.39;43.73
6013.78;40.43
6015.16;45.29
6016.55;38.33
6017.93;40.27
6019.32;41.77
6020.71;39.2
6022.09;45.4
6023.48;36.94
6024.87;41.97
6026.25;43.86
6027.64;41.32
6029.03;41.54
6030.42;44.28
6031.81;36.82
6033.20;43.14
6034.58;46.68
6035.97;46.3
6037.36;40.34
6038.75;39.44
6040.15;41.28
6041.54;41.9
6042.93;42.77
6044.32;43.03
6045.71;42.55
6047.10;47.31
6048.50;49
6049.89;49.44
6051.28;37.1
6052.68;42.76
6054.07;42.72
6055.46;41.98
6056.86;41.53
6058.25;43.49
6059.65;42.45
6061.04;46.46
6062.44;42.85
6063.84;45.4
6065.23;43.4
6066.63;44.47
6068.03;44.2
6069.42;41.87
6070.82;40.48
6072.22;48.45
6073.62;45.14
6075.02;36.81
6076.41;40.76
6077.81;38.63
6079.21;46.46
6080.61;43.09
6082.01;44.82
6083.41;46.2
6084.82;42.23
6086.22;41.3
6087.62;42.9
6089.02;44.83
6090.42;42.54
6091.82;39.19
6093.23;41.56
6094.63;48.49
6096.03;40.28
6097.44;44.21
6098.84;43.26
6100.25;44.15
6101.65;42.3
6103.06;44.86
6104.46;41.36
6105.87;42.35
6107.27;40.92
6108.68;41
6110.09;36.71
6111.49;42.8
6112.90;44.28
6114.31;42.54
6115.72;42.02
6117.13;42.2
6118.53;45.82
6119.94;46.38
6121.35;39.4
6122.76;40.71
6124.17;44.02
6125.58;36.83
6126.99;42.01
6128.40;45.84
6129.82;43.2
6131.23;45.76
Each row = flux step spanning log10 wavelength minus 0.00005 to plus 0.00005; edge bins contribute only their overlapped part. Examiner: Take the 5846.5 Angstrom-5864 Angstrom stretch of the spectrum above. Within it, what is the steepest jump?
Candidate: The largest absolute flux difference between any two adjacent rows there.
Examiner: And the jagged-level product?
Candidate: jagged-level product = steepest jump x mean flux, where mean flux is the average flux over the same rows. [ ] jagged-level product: 342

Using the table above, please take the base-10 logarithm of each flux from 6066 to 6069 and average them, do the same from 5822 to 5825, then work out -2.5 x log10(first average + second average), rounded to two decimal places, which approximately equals -1.30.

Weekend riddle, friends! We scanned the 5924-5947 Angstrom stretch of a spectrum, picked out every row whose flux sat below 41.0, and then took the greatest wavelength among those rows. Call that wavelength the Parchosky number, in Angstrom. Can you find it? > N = 5942.20 Angstrom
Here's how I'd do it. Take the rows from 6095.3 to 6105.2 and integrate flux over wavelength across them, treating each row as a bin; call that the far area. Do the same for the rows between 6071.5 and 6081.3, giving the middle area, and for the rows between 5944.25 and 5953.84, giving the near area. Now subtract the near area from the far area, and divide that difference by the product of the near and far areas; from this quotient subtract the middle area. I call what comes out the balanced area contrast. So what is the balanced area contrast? -419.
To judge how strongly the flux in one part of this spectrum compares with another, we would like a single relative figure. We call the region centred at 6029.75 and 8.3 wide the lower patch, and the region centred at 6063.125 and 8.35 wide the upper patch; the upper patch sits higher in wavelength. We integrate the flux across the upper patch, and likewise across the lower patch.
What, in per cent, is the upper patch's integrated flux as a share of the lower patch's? 106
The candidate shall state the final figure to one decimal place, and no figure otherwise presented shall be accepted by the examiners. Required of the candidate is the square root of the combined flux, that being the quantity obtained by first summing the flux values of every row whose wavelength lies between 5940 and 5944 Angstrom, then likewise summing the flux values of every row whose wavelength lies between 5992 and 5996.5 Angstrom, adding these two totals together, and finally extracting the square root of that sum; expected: 16.0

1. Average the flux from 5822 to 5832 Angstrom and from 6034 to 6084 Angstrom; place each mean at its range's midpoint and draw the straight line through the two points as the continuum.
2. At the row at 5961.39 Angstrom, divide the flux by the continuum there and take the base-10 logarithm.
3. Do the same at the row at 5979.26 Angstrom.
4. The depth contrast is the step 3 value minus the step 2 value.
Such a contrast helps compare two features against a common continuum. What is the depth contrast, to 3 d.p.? -0.105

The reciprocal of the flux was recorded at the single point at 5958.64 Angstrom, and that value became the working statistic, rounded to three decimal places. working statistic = 0.024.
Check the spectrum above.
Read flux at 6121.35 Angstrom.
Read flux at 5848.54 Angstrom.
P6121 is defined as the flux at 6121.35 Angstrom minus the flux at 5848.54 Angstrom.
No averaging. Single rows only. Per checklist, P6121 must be 2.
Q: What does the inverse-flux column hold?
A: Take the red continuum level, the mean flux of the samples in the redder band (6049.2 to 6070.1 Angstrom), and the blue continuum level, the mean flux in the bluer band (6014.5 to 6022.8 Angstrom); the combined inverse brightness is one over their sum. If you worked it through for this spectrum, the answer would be 0.0118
